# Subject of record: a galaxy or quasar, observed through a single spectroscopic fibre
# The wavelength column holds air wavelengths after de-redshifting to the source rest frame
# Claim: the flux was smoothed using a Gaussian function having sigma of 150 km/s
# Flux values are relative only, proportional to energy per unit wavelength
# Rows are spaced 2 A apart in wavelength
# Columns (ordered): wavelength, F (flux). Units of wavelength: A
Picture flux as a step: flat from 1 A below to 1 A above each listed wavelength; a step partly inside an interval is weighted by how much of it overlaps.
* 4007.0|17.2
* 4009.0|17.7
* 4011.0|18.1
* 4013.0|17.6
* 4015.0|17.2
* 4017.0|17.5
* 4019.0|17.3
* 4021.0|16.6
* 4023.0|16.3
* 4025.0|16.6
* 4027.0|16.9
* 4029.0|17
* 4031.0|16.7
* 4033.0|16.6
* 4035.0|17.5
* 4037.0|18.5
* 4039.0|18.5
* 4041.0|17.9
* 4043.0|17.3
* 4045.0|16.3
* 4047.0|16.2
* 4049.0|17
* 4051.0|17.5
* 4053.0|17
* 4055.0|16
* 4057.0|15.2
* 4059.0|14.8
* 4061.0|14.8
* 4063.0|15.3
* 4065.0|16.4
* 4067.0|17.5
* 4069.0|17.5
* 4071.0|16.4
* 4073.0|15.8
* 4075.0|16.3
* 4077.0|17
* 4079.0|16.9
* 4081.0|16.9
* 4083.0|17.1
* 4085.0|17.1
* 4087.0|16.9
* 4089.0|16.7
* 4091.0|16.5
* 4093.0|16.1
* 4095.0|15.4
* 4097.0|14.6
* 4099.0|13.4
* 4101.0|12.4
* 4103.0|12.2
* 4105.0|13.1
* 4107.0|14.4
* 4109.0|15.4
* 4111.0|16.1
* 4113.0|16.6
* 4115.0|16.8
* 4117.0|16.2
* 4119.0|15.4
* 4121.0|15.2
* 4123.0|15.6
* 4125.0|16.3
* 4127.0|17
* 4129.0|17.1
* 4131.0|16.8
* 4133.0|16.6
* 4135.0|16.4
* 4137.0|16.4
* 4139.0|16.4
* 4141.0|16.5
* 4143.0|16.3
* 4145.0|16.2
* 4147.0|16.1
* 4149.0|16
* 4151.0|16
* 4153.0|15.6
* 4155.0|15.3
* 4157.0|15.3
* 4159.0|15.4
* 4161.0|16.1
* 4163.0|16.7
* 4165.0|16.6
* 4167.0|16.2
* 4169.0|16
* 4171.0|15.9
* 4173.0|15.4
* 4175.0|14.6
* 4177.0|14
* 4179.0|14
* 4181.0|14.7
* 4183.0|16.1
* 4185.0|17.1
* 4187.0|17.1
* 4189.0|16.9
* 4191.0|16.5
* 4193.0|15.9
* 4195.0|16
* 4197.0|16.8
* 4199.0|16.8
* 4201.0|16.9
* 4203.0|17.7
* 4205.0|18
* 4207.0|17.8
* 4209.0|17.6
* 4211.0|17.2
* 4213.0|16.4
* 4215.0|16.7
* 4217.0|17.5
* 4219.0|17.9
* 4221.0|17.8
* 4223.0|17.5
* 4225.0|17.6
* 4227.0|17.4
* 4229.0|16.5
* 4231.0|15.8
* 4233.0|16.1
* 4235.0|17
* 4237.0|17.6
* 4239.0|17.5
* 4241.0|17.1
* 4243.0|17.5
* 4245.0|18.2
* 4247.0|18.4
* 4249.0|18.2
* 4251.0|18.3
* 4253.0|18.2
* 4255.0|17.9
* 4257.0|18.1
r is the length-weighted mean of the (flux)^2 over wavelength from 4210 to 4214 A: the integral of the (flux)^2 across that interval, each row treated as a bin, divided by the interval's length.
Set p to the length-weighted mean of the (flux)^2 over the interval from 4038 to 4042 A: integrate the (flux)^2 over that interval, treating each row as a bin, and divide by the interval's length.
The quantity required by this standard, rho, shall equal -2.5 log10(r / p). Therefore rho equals 0.17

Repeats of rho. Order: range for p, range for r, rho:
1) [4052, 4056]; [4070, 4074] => 0.05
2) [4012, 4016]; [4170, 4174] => 0.23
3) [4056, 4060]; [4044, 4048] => -0.17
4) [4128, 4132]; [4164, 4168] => 0.07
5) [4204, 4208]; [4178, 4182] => 0.48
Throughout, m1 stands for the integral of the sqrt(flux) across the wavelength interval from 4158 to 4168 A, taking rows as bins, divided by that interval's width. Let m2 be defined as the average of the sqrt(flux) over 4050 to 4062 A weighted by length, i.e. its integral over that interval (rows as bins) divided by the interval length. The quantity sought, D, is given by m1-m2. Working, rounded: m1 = 4.02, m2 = 3.98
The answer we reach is 0.0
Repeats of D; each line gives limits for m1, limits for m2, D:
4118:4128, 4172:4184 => 0.1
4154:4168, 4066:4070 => -0.2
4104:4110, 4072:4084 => -0.3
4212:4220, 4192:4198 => 0.1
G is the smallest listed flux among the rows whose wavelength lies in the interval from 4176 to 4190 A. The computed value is 14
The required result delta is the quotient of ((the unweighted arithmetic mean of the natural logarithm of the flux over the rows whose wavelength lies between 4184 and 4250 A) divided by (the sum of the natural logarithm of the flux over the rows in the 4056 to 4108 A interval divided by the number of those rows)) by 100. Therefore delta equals 0.0104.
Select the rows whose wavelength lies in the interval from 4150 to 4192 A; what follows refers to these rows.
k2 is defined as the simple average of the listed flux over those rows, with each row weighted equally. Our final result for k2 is 15.8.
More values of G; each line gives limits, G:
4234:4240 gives 17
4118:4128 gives 15.2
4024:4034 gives 16.6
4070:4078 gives 15.8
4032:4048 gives 16.2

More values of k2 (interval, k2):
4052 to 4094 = 16.4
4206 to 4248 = 17.3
